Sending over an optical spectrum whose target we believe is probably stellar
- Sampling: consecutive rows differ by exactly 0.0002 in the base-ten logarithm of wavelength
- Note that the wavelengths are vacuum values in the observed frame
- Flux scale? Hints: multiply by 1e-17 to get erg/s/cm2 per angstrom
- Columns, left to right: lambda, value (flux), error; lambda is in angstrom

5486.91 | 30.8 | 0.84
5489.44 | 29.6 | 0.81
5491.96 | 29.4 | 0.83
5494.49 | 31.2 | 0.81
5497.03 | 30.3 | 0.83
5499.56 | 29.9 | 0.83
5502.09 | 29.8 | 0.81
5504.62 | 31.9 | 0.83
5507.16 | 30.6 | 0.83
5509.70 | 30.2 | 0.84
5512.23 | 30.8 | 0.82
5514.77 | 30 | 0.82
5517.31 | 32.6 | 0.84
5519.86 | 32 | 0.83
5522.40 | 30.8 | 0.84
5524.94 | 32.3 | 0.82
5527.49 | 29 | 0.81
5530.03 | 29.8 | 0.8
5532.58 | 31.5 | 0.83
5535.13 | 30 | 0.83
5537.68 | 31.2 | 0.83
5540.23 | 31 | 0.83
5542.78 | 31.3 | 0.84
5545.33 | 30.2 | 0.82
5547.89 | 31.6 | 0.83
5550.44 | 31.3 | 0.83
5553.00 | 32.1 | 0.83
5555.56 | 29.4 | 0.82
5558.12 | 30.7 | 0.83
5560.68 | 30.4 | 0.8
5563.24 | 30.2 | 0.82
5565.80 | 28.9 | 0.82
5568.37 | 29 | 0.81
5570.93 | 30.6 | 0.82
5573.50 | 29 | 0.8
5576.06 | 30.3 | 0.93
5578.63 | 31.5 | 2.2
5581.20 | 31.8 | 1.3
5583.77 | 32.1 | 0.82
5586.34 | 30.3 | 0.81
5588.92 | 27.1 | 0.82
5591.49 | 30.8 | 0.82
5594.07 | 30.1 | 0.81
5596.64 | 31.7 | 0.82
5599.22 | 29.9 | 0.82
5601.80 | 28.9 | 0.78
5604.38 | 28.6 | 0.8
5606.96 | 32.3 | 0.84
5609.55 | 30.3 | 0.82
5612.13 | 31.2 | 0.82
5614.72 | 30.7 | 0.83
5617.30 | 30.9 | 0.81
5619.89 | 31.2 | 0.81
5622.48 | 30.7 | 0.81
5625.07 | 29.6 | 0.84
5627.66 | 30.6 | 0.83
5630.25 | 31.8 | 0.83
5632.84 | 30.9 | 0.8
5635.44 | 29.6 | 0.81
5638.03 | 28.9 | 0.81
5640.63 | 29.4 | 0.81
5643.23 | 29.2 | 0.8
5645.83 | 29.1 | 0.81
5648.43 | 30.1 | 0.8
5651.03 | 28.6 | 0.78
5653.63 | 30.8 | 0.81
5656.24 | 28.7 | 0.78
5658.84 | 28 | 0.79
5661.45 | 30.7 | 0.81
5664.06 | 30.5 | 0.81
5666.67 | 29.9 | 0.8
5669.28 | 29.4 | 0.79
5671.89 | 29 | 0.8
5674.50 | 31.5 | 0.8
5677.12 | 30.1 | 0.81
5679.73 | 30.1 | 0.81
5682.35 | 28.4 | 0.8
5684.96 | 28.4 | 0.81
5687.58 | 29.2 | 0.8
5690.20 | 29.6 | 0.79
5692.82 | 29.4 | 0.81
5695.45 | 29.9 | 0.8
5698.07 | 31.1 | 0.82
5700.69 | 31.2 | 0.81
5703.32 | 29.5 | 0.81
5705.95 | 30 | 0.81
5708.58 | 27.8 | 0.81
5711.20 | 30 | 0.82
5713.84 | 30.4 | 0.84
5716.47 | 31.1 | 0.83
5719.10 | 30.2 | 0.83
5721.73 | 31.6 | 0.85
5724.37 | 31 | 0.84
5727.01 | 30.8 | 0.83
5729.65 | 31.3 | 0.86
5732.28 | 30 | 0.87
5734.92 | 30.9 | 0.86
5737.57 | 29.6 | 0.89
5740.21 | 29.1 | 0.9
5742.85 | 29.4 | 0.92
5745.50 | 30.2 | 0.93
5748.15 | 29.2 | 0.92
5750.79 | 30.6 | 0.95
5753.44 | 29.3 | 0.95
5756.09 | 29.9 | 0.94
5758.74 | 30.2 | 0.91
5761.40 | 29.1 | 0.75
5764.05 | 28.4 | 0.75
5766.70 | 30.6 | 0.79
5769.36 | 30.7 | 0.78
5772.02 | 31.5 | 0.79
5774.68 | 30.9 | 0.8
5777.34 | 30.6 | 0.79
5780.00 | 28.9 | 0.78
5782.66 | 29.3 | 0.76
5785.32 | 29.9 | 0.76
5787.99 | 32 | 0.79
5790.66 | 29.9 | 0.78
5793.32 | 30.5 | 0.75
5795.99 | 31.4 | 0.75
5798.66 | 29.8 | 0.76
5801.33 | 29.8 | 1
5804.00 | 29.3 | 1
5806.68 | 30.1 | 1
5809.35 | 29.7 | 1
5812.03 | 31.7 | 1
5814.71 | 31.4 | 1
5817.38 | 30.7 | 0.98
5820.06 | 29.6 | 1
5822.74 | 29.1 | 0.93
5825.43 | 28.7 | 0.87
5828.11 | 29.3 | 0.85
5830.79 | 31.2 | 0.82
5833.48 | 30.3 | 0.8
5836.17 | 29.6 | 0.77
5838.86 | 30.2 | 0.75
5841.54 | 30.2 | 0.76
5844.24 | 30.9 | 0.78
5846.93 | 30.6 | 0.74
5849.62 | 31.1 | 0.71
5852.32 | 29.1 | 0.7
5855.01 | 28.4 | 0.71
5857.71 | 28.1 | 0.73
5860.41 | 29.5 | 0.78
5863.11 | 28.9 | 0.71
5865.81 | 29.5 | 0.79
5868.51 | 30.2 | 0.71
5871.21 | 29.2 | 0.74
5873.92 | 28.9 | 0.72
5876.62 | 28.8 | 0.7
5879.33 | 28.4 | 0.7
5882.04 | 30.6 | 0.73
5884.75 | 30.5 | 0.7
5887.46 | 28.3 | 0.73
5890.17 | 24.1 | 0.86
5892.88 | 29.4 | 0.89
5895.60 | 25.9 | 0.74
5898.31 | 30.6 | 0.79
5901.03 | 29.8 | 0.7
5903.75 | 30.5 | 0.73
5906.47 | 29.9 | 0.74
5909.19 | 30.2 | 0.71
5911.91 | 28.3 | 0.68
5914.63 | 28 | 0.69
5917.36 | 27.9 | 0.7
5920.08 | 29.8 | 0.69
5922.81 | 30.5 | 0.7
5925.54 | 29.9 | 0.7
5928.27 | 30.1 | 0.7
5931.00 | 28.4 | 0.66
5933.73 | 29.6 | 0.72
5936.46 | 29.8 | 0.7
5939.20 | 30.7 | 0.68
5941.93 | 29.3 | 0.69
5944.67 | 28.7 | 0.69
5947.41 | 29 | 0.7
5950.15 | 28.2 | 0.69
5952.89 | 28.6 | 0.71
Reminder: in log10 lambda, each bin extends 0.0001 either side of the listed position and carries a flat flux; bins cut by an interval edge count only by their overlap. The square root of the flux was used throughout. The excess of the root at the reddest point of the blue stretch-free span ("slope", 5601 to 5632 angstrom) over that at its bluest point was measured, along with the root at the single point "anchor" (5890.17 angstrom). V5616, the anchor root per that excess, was 19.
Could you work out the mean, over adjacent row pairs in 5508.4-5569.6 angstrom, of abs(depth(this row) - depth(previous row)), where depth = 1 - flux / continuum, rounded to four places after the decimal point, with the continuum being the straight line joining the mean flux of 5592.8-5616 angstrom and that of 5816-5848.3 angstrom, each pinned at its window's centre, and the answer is 0.0367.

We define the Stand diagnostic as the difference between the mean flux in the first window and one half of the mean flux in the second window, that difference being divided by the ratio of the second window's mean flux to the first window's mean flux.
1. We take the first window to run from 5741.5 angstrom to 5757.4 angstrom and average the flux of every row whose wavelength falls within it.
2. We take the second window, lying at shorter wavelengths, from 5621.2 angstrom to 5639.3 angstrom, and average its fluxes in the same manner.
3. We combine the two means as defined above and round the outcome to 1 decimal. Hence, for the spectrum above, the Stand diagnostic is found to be 14.4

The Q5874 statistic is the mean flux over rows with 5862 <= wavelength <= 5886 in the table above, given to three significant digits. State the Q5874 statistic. 29.4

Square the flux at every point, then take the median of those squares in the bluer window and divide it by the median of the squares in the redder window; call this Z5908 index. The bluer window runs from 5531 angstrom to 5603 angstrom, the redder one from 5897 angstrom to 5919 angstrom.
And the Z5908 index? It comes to 1.04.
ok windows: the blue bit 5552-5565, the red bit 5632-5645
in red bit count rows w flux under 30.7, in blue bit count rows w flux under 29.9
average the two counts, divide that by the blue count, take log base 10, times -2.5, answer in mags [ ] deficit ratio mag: -0.99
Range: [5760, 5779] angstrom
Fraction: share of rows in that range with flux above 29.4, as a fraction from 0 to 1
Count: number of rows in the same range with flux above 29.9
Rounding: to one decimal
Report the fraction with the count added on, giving 5.7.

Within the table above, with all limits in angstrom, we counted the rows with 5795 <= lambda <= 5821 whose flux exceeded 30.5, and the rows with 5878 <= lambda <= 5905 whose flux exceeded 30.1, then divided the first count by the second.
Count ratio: 1.00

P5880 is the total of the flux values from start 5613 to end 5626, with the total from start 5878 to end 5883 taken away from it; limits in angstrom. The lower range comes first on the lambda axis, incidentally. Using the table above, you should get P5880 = 94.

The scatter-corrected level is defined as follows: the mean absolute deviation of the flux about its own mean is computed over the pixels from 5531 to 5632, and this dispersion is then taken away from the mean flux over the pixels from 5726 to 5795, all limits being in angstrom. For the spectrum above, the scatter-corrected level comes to 29.2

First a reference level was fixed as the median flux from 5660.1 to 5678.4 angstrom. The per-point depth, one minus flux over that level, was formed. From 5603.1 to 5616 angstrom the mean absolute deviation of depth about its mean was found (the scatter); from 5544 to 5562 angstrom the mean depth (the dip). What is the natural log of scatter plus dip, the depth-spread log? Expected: -4.9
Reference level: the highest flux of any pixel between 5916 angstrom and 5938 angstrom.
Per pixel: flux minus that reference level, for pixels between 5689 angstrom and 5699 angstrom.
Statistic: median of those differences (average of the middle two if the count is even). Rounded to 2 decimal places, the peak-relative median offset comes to -0.75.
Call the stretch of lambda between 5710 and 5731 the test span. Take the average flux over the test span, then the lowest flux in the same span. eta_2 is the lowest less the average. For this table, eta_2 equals -0.80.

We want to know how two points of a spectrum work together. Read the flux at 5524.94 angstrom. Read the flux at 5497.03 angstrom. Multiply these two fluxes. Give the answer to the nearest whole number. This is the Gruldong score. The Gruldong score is 979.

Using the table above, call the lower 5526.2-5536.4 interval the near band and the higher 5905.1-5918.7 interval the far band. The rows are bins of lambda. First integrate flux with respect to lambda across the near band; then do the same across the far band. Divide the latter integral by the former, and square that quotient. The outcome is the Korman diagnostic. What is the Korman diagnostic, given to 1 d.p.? 1.6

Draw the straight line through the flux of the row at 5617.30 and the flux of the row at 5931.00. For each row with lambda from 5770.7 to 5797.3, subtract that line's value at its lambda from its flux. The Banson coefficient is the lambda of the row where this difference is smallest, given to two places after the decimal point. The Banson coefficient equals 5780.00 angstrom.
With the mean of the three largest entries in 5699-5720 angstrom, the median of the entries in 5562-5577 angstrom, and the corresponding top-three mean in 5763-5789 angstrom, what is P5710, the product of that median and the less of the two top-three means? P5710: 915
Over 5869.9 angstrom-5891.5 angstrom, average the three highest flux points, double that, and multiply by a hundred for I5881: 6020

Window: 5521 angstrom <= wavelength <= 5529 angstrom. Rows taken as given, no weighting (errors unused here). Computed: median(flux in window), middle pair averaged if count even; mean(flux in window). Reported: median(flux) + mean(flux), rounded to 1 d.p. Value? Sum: 61.5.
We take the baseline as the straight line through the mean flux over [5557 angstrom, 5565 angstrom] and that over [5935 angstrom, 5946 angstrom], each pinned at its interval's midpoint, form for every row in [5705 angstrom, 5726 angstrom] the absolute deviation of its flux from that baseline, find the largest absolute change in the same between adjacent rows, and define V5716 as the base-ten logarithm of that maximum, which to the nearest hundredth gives 0.34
